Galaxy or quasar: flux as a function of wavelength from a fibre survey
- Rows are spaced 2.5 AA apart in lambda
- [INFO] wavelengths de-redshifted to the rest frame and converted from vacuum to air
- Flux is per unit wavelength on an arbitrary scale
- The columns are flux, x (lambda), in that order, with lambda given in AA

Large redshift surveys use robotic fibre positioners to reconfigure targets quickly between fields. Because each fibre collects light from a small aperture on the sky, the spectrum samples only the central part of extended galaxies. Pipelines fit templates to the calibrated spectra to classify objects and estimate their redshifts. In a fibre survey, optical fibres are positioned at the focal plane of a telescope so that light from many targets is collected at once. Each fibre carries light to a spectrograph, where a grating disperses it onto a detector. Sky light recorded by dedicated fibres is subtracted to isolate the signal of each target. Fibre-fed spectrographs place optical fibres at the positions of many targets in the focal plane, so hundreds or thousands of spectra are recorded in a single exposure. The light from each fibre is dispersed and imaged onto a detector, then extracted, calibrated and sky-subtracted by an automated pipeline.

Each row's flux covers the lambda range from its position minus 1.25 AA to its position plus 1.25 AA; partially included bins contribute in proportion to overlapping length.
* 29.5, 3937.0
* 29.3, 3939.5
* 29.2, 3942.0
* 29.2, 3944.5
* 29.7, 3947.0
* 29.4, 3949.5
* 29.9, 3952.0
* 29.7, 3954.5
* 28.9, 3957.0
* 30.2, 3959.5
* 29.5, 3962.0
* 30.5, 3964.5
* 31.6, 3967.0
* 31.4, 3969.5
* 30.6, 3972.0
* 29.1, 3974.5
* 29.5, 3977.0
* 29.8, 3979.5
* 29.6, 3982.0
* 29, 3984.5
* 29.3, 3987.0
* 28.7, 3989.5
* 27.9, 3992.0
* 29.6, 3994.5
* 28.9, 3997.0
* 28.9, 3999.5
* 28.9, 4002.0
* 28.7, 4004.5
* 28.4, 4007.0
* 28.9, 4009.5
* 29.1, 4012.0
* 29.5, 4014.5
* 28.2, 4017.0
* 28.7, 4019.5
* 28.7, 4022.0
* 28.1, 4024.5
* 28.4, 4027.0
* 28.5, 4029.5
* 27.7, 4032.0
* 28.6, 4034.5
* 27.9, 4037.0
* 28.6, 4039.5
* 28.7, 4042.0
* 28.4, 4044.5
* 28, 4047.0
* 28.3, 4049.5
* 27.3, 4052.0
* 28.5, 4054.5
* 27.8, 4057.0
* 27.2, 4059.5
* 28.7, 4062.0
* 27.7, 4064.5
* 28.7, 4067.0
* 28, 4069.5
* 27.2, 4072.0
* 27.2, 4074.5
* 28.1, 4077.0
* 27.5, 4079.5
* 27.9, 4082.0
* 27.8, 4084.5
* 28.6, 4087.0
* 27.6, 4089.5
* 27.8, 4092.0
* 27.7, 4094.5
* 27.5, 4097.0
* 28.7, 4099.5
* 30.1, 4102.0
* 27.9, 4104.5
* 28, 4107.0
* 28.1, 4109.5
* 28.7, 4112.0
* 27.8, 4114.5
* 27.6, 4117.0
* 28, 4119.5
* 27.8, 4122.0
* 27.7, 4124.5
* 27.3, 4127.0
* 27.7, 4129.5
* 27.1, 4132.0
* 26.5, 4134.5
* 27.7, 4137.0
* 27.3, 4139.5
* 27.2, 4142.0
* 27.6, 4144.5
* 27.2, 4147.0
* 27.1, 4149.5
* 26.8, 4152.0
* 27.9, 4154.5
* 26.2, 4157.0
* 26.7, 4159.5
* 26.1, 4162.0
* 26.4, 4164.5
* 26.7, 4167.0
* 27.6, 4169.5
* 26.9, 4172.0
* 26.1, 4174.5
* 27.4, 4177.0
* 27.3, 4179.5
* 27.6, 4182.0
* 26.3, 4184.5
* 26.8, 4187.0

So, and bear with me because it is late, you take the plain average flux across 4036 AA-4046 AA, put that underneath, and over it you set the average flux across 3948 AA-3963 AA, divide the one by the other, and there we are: 1.04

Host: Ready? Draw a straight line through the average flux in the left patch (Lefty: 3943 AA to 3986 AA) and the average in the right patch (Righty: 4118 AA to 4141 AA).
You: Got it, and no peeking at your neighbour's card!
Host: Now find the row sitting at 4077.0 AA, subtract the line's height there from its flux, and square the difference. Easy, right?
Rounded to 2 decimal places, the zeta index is 0.01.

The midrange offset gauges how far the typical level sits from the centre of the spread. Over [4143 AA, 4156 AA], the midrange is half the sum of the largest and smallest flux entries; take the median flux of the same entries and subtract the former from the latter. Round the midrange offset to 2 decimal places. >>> -0.15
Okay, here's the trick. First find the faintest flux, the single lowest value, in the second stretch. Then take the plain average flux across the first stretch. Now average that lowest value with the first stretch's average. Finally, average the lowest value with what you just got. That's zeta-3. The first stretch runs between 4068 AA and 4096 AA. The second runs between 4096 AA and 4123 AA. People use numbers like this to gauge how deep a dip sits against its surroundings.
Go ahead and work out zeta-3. 27.6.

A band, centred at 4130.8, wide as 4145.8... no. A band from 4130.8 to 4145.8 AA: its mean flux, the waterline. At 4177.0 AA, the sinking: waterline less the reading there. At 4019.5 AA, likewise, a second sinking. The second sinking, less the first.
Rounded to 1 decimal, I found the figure -1.3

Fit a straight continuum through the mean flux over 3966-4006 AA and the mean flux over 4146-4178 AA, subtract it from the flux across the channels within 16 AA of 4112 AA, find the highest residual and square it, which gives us 5.6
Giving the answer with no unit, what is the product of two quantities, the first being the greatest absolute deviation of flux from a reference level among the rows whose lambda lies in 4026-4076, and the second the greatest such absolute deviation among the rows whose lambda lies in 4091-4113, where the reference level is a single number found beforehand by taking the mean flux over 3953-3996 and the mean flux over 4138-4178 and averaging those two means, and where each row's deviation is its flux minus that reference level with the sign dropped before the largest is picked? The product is 2.00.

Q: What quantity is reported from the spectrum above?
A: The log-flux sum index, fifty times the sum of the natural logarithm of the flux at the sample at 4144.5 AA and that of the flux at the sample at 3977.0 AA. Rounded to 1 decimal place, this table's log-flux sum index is 335.1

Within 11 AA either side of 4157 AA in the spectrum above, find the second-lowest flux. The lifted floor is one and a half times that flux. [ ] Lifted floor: 39.3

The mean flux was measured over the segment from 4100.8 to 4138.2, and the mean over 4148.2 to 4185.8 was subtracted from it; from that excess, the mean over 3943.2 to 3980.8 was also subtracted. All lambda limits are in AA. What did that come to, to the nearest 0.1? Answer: -28.9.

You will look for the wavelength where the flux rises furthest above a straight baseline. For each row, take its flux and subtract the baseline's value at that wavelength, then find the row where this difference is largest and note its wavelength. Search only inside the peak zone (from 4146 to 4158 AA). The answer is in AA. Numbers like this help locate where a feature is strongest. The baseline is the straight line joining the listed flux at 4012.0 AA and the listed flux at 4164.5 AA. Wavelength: 4154.5 AA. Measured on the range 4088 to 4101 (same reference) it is 4099.5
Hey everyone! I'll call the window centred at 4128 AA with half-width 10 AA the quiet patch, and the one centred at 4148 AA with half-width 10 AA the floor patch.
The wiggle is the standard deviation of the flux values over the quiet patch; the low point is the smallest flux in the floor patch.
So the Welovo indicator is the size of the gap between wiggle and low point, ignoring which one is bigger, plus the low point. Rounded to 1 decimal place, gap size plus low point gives 51.9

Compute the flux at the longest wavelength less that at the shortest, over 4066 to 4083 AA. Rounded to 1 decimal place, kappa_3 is -0.8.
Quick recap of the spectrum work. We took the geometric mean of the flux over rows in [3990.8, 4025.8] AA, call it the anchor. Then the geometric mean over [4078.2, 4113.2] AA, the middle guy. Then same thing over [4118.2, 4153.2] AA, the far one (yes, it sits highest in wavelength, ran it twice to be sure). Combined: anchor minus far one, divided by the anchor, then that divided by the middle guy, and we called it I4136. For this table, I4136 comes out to 0.0017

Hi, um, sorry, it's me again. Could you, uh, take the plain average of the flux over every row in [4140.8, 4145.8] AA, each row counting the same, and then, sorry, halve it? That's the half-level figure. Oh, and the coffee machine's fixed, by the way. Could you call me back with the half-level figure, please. 13.7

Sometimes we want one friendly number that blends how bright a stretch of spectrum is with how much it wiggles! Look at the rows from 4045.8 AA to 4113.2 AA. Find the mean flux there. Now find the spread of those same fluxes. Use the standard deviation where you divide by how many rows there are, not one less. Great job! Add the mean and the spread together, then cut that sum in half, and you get 14.3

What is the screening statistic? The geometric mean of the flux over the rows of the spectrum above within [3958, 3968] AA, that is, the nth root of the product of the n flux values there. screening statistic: 30.4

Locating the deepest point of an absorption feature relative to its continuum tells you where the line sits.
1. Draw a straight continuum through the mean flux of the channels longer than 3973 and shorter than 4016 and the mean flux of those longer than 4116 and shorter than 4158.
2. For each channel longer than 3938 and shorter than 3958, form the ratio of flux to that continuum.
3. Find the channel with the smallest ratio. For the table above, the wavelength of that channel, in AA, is 3957.0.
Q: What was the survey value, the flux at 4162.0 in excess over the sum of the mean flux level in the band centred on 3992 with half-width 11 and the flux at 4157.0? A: -29.1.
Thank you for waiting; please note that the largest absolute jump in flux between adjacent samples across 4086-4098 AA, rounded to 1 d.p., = 1.0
